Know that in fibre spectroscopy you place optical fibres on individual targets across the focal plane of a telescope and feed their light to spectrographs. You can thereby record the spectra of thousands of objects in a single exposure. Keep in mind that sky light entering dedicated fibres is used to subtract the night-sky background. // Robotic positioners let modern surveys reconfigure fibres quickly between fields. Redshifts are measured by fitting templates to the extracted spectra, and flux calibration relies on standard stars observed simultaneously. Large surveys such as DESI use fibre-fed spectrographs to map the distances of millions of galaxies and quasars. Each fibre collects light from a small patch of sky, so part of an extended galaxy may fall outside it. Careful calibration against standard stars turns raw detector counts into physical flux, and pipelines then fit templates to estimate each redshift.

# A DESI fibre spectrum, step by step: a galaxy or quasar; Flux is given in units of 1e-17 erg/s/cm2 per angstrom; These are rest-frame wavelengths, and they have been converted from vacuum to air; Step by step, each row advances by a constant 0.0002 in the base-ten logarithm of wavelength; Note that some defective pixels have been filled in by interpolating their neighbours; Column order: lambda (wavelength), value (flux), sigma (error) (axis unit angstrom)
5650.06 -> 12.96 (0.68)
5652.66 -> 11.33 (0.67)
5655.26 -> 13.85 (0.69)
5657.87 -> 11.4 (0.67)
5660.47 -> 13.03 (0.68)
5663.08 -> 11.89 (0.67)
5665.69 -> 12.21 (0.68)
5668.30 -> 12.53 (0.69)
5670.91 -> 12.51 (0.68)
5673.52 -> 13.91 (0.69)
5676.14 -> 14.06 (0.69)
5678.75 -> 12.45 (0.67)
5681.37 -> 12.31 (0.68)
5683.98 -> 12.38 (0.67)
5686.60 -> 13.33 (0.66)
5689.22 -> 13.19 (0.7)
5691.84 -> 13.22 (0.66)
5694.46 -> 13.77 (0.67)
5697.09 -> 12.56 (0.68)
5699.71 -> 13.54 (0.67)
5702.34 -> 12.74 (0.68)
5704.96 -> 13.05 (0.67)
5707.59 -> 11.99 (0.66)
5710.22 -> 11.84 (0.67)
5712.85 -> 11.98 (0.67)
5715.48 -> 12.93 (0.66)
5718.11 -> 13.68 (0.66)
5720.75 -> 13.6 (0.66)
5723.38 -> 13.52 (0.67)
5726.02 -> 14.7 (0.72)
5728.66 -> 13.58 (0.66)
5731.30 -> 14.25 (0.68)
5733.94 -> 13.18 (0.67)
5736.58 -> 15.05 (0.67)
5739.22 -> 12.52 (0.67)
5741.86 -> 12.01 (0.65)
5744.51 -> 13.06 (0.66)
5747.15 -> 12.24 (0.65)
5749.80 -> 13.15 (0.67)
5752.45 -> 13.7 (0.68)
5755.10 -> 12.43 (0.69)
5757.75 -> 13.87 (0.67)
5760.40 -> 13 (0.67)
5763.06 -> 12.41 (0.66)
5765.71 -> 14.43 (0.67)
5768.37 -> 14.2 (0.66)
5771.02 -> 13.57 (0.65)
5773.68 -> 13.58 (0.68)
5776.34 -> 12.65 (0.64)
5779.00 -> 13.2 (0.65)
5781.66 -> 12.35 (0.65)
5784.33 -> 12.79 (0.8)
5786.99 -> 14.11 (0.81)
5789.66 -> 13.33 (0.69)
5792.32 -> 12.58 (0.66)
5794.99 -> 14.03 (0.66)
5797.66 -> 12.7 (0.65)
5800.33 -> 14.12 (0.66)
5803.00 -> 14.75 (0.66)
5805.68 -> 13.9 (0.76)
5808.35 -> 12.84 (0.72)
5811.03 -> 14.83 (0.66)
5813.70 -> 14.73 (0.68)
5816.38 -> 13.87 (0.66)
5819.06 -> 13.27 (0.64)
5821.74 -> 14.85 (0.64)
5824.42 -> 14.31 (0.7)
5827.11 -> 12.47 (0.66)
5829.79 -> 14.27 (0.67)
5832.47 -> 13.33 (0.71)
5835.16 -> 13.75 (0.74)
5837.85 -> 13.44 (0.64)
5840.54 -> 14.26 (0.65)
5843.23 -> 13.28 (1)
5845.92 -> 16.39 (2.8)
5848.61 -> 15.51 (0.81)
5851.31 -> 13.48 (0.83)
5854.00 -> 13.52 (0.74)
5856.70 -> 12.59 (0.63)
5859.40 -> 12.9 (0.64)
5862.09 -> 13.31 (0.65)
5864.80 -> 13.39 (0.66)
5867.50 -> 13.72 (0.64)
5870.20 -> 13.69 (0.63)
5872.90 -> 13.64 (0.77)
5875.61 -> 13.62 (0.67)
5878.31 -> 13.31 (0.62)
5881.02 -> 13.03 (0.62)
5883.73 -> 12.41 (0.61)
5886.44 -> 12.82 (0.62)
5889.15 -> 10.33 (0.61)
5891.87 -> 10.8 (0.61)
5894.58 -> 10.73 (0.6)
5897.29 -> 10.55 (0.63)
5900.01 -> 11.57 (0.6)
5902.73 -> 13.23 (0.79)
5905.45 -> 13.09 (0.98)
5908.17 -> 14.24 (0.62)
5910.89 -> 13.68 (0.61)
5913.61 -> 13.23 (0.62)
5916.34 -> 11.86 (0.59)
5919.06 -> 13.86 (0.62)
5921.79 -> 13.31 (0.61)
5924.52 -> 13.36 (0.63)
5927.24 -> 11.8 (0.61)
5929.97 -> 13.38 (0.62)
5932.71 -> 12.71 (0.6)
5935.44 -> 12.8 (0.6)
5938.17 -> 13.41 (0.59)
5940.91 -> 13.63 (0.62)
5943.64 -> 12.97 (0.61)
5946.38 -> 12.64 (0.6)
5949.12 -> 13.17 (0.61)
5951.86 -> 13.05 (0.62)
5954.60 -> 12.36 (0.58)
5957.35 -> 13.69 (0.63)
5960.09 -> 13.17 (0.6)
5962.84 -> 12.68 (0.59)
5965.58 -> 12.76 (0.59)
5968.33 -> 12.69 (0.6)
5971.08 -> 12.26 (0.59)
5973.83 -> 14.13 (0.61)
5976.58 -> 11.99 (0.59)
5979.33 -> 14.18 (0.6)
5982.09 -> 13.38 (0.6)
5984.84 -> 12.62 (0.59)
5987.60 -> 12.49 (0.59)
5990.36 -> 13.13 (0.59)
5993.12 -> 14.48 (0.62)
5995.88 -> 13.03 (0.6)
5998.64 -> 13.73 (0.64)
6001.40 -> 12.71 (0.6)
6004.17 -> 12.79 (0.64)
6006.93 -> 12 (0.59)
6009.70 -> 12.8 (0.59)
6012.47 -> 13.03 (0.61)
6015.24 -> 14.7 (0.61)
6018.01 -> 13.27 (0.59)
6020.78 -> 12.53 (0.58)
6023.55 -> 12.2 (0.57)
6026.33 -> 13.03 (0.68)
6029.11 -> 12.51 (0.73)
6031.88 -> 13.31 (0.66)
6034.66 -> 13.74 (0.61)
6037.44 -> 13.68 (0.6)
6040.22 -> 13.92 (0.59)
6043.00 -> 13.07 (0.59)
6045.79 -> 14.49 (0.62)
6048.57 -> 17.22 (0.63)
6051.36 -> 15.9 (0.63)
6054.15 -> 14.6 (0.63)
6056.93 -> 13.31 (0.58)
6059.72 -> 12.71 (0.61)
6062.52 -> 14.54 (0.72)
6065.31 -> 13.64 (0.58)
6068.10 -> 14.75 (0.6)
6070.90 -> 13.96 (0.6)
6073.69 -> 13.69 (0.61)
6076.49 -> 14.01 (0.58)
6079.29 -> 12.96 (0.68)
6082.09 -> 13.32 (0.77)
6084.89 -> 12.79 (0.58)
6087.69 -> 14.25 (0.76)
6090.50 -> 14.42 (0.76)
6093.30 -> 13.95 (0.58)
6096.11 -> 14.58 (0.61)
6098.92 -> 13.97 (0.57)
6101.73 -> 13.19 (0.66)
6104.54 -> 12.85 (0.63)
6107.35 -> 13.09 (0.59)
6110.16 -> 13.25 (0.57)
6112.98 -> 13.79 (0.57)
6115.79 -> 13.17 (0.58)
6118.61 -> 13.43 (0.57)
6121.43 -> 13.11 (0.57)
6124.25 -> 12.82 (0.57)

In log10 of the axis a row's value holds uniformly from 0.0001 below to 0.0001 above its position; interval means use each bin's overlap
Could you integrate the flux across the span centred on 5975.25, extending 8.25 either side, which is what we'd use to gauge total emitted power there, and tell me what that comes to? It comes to 216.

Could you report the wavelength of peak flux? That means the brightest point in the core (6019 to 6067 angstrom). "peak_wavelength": 6048.57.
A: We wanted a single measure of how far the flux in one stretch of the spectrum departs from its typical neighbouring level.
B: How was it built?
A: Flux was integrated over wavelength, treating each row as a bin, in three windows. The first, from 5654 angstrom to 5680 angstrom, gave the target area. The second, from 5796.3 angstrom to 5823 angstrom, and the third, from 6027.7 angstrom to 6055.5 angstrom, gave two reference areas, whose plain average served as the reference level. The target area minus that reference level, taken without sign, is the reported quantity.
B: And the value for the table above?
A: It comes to 52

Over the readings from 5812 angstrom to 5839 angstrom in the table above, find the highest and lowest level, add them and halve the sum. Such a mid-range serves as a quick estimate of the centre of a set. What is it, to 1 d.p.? 13.7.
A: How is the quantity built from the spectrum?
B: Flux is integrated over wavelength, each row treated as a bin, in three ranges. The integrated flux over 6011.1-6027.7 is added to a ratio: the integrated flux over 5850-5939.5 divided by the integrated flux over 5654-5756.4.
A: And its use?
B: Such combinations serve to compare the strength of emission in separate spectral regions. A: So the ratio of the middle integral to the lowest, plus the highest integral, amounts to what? 219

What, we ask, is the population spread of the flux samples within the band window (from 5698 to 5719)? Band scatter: 0.67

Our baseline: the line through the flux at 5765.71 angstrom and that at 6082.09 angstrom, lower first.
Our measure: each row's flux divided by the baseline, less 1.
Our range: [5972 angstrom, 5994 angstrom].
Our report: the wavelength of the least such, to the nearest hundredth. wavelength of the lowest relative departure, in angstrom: 5976.58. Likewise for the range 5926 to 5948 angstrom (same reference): 5927.24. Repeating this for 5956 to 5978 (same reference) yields 5976.58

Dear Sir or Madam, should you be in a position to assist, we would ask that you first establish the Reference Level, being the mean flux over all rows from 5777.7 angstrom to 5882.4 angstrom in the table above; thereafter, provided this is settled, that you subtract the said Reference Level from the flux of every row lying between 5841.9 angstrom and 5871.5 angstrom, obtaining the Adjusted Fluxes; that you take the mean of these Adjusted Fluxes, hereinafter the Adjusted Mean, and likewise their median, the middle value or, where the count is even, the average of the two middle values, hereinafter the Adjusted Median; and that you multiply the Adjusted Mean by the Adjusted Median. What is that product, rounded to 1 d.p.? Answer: 0.0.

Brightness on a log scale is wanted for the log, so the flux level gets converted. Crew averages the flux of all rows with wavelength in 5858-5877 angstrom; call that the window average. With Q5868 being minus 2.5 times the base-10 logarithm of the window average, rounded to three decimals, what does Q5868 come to -2.823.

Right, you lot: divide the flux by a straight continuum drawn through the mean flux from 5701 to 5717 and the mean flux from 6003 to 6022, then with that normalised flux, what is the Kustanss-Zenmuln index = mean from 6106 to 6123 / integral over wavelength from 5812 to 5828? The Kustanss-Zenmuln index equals 0.057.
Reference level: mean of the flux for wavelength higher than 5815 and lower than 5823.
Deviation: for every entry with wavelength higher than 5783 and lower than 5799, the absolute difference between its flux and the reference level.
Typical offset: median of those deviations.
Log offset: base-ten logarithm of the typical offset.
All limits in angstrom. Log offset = -0.03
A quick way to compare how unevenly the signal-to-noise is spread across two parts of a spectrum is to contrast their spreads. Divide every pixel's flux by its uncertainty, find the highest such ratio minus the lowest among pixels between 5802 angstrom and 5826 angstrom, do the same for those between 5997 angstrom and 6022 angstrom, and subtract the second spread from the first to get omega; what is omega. 1.3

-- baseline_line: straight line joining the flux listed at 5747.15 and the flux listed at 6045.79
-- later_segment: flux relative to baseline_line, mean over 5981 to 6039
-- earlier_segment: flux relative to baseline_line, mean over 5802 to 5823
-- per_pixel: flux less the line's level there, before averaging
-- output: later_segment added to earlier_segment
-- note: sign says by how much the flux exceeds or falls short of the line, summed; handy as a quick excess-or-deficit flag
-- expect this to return 0.3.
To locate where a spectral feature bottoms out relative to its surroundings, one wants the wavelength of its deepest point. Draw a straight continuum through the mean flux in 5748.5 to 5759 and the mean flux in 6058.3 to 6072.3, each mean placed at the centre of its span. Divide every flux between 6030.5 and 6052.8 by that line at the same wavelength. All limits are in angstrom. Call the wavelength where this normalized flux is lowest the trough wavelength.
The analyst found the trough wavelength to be 6043.00 angstrom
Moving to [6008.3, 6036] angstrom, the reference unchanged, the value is 6023.55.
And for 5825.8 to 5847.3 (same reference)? 5827.11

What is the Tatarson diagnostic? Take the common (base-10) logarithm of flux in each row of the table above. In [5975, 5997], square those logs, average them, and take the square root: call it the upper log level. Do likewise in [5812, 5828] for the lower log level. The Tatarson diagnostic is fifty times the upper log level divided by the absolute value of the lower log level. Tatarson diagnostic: 48.9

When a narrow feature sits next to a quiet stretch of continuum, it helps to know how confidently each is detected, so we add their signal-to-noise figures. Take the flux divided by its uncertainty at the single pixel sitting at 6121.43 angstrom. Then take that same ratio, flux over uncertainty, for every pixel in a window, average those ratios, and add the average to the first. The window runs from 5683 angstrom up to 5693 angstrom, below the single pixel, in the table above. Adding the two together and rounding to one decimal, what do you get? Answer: 42.4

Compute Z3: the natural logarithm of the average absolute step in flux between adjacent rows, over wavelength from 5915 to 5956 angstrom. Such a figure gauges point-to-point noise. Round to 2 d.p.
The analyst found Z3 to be -0.37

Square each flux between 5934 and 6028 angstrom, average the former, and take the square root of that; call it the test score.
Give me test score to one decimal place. 13.1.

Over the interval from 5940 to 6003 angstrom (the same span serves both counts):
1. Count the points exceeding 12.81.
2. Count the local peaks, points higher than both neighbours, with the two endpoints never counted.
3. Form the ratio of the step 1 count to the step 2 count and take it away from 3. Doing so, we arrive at 1.14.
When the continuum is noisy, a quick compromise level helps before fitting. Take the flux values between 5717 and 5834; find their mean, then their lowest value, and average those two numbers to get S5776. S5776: 12.8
